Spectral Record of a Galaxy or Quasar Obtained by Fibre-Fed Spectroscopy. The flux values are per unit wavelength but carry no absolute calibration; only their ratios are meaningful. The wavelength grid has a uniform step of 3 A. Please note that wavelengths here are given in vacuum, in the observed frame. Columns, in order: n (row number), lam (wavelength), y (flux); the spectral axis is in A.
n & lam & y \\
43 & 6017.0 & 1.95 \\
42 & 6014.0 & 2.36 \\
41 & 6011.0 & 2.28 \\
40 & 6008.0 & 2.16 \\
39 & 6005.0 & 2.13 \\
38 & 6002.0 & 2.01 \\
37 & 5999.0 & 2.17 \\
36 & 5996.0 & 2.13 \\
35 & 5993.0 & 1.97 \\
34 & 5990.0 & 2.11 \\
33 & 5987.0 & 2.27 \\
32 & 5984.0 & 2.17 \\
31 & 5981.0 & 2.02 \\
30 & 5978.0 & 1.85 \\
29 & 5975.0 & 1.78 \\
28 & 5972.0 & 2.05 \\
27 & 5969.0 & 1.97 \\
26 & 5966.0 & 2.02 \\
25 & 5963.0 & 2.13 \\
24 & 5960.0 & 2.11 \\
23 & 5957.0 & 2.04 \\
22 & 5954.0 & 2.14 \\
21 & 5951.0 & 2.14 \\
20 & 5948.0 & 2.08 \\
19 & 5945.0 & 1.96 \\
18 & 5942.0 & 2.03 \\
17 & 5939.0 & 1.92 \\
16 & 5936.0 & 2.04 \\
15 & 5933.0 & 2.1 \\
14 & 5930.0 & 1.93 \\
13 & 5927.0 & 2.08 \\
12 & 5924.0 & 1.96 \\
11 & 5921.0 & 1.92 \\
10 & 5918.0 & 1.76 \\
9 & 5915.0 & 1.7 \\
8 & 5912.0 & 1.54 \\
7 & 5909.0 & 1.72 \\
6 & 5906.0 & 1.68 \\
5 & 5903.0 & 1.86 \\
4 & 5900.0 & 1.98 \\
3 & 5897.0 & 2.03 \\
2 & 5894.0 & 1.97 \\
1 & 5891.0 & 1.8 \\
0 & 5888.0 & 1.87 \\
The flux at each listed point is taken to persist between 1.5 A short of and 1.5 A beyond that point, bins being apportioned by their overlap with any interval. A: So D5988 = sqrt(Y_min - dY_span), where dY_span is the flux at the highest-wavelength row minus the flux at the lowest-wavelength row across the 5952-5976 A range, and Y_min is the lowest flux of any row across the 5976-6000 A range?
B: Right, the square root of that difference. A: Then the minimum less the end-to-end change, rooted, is 1.49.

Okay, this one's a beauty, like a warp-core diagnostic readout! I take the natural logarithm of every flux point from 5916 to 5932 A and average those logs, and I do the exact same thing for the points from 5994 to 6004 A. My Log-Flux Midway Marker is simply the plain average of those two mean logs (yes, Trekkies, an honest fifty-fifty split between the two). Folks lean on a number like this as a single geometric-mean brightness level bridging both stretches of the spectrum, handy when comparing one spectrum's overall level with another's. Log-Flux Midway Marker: 0.70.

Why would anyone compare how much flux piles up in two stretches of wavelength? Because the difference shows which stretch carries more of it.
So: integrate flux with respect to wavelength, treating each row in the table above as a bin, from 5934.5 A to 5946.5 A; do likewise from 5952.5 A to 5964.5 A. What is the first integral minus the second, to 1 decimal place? -1.4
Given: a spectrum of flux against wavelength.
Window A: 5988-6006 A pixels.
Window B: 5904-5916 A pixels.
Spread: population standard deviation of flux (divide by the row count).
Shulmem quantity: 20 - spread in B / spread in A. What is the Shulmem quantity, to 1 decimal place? 19.0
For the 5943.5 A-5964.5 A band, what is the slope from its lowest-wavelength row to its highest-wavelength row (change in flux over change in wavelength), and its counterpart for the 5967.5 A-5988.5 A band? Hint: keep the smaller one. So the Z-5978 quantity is 0.01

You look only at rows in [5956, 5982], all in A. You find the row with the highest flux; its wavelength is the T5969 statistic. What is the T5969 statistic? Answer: 5963.0 A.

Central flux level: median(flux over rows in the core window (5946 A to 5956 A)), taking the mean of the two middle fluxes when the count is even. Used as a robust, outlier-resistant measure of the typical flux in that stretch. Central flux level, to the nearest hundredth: 2.14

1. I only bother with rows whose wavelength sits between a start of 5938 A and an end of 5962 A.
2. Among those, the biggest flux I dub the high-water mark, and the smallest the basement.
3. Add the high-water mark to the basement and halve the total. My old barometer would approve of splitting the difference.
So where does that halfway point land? 2.03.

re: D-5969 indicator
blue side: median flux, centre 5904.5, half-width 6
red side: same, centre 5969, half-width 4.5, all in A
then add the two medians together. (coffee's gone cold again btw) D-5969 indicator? 3.81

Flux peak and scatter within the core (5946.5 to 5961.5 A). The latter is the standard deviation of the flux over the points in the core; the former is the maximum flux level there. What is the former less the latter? 2.10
